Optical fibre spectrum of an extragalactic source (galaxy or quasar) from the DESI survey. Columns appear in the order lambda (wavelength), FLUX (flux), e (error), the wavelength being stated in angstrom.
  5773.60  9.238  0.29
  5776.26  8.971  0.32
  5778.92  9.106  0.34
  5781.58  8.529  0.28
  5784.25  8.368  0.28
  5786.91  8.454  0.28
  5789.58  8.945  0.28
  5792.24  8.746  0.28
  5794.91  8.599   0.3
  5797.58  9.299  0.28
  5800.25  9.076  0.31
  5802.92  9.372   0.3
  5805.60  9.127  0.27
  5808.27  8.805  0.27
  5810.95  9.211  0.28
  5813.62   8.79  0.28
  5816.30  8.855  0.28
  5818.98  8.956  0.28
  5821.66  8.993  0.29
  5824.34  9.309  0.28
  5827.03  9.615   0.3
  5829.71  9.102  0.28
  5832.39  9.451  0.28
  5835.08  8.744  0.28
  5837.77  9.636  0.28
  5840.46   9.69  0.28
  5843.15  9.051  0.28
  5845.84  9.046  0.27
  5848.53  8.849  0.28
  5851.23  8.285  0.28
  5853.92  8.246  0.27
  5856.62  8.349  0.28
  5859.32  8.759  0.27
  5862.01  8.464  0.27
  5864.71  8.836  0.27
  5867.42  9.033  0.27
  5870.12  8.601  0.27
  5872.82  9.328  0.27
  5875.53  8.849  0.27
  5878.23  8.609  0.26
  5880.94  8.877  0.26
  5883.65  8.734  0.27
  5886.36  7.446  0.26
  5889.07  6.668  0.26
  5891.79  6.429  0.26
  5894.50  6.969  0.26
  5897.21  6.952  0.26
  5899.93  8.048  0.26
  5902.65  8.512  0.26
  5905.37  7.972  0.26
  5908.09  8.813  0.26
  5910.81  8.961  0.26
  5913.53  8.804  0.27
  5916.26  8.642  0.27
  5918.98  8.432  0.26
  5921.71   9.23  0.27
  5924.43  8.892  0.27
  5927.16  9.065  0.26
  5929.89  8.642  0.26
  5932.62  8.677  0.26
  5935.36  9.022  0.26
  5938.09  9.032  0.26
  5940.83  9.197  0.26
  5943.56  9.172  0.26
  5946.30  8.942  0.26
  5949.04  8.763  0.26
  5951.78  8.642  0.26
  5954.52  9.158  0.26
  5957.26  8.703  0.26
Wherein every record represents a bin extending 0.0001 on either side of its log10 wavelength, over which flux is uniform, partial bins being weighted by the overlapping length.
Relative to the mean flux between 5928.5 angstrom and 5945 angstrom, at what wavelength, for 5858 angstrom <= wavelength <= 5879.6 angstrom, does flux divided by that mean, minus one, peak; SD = 5872.82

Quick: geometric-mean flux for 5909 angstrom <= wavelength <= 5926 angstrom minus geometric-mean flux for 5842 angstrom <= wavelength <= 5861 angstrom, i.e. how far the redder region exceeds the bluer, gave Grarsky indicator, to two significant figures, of 0.17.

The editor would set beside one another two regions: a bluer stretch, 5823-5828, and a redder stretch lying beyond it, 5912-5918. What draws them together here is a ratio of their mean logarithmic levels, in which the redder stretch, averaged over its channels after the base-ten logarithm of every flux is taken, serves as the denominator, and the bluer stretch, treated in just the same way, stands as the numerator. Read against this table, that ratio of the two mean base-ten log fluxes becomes 1.04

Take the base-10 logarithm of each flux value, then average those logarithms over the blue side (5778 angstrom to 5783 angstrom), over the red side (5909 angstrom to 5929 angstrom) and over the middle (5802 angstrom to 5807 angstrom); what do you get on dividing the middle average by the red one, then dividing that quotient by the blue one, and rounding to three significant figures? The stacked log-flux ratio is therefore 1.08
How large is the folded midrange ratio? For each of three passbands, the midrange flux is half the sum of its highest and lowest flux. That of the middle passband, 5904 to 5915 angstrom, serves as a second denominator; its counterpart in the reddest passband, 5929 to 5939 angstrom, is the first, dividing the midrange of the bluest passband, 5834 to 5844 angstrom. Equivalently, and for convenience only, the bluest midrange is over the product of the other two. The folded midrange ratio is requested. 0.123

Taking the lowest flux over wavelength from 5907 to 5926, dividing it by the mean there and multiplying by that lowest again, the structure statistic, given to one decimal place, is 8.1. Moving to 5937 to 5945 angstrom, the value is 8.9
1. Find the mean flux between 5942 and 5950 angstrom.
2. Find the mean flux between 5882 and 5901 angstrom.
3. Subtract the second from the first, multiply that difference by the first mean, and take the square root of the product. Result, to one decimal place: 3.8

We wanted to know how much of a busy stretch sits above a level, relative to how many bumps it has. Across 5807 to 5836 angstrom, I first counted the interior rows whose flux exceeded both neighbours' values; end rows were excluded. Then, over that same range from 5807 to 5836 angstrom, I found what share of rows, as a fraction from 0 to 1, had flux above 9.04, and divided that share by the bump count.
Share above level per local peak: 0.15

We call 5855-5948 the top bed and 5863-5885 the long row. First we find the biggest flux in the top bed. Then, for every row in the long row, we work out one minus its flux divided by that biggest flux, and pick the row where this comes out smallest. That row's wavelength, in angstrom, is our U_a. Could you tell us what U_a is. 5872.82 angstrom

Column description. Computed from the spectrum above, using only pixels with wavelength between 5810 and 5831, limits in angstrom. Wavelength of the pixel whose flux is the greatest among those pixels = 5827.03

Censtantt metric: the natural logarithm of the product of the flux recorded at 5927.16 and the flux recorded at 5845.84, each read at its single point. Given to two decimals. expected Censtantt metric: 4.41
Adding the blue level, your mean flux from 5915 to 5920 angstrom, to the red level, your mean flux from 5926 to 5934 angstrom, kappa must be 17.33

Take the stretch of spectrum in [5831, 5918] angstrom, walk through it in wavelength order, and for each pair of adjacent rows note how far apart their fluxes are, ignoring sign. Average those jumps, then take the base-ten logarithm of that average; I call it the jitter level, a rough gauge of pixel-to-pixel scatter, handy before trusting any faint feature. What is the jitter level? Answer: -0.38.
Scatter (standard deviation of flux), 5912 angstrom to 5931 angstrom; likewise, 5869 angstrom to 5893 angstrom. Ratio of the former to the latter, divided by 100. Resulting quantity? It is 0.0026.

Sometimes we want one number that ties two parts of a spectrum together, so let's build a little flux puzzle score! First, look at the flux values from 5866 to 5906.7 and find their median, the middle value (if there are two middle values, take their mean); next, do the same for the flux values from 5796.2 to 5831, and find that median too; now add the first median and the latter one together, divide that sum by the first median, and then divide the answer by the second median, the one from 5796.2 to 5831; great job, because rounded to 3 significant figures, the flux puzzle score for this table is 0.227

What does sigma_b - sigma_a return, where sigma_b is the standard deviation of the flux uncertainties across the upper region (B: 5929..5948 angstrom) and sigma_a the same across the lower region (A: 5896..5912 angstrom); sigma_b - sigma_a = 0.000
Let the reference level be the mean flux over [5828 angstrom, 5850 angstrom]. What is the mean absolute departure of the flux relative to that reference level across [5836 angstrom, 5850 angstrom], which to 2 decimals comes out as 0.32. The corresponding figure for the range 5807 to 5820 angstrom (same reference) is 0.28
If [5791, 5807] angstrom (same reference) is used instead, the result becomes 0.25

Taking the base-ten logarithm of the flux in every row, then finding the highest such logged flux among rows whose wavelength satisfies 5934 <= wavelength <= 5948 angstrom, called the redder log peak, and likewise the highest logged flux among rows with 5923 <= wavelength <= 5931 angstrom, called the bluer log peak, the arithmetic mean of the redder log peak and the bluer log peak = 0.961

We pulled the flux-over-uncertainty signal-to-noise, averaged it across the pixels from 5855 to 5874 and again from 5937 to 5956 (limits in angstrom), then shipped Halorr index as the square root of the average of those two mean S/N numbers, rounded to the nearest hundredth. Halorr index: 5.78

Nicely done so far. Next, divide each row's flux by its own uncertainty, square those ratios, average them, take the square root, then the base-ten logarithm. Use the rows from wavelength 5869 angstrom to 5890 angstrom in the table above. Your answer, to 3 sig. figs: 1.50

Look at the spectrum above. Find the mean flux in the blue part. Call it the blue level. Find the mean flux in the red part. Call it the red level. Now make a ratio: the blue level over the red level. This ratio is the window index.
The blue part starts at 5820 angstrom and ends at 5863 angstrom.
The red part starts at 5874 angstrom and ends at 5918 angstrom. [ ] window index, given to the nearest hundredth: 1.11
